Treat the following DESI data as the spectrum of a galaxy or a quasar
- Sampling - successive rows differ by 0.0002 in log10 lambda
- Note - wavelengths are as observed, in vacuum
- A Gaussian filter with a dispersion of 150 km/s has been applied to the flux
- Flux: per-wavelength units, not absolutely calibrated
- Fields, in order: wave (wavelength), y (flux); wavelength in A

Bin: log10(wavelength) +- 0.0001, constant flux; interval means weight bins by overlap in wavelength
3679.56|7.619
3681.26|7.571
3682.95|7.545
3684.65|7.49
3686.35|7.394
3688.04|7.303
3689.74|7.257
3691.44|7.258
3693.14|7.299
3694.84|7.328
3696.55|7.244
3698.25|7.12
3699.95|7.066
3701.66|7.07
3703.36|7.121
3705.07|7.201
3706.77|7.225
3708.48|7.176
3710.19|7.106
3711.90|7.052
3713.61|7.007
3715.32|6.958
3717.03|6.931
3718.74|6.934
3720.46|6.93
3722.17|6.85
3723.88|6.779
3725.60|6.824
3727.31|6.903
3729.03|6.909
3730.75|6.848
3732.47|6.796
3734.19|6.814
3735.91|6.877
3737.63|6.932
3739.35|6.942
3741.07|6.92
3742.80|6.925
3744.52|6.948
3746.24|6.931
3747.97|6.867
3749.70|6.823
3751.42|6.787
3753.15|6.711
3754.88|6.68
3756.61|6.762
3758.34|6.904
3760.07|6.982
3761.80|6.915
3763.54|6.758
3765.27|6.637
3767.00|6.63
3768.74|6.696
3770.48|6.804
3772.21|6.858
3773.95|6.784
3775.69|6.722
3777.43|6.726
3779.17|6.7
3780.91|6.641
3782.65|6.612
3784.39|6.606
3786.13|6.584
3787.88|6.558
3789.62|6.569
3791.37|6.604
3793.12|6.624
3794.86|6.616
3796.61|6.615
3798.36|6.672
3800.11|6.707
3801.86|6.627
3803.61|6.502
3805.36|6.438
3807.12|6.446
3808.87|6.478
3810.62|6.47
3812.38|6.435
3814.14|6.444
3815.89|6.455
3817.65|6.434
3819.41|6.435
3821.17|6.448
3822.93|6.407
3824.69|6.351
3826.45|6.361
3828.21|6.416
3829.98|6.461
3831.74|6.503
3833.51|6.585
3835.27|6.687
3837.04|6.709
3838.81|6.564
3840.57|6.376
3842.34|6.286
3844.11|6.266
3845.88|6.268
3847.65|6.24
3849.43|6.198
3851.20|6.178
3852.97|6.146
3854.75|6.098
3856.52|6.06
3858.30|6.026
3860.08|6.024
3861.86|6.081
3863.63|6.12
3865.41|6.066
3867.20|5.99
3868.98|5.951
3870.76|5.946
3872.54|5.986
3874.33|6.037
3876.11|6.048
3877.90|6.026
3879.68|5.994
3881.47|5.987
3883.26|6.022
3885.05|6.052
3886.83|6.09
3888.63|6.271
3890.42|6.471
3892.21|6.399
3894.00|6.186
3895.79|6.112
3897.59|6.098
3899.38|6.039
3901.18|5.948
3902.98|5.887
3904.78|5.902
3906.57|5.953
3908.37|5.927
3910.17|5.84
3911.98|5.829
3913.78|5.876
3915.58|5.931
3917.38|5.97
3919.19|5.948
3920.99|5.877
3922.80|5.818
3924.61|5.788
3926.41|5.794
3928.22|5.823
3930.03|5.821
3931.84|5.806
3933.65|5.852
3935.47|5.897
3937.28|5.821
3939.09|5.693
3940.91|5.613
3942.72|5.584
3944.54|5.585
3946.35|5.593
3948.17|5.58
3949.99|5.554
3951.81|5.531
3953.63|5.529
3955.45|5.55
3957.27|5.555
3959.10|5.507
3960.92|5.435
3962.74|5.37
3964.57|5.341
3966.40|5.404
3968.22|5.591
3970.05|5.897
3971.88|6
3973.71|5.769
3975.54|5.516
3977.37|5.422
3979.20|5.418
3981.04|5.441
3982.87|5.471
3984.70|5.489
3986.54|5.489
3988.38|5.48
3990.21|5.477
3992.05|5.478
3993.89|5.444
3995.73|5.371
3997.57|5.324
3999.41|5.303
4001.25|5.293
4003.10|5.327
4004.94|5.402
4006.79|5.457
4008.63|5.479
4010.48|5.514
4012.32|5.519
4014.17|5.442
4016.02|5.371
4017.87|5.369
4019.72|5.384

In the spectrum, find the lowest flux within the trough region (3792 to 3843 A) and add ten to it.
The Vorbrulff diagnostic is 16.3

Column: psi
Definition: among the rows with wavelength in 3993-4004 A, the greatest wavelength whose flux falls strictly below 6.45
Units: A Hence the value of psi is 4003.10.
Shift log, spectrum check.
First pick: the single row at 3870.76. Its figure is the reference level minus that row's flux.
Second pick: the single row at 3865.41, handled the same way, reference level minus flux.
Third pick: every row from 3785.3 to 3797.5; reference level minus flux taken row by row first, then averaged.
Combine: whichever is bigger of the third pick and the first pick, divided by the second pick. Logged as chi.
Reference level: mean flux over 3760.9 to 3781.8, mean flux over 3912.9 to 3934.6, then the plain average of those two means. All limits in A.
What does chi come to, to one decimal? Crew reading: 1.5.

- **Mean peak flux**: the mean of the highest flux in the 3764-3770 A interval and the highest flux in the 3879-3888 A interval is 6.4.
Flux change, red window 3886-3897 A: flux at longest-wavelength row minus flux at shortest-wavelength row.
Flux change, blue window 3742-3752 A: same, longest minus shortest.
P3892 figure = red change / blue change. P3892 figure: 0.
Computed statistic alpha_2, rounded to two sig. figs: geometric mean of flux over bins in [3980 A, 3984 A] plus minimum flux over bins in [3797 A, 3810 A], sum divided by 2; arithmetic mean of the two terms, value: 5.9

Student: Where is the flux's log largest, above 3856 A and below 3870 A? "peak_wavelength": 3863.63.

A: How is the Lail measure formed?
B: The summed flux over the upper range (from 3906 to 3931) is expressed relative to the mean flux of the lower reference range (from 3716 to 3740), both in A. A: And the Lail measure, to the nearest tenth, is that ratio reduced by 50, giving -38.0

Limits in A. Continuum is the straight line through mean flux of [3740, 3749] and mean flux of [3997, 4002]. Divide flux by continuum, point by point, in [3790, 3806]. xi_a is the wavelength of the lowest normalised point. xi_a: 3805.36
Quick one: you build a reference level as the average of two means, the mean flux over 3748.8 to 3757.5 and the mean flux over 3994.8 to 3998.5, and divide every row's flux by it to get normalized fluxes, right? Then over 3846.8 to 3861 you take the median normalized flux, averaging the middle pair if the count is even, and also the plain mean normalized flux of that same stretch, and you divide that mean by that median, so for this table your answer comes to 1.00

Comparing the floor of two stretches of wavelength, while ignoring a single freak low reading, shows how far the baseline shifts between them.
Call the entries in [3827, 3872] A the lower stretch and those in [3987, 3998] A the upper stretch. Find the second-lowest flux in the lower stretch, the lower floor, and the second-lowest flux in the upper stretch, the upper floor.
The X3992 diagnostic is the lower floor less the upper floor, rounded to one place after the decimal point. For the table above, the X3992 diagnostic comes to 0.6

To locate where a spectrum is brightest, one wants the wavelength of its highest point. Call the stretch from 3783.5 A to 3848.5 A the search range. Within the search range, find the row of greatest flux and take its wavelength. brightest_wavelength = 3837.04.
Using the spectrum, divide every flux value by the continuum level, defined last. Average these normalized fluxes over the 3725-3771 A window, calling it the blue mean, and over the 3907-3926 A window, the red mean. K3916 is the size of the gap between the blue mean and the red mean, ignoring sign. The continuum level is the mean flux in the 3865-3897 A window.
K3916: 0.157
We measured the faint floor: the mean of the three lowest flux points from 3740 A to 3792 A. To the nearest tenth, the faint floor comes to 6.6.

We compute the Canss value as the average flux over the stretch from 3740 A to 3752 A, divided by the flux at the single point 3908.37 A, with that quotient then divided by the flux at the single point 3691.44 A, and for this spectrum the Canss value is 0.160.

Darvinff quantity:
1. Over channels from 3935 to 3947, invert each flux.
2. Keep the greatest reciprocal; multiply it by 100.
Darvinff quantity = 17.9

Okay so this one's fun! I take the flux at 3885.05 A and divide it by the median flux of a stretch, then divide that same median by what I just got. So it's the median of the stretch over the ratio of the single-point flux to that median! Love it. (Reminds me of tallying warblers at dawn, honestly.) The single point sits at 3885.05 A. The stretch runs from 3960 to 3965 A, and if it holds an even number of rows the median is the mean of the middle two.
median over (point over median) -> 4.76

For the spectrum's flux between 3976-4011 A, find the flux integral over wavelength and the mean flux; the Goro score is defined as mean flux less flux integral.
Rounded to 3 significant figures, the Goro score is -184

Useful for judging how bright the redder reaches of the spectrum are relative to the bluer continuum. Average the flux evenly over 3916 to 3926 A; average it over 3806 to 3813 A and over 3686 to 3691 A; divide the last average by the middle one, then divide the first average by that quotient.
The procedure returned 5.19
